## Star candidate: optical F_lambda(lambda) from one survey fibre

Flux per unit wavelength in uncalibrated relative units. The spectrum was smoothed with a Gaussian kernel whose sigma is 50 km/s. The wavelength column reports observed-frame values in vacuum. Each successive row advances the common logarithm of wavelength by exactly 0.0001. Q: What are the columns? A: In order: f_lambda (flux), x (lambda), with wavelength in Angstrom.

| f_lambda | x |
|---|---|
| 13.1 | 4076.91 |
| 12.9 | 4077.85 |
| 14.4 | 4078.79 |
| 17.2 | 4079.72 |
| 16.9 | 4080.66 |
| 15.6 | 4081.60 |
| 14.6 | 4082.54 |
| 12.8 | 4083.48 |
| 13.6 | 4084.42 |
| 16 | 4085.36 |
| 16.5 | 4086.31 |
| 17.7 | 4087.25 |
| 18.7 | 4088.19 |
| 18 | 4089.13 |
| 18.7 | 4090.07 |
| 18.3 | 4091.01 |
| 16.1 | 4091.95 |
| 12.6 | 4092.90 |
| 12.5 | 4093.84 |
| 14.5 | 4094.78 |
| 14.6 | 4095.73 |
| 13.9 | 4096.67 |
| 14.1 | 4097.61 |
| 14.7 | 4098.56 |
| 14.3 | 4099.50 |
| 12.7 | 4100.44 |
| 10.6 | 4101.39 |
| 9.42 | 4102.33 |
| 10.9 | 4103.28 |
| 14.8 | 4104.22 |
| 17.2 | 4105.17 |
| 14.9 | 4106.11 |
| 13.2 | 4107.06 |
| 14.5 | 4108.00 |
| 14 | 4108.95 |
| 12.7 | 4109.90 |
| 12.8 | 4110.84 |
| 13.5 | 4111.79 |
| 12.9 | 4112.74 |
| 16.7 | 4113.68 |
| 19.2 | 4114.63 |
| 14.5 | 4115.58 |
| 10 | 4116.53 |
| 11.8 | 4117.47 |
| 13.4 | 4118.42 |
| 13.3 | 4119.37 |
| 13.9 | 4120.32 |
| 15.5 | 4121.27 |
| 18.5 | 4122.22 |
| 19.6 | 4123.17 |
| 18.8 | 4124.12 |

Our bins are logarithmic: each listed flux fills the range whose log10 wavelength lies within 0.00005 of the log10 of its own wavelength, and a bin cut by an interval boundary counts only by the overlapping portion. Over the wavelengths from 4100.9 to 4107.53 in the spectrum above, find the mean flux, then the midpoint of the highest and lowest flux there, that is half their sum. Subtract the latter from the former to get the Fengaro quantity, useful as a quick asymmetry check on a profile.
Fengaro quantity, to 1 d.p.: -0.3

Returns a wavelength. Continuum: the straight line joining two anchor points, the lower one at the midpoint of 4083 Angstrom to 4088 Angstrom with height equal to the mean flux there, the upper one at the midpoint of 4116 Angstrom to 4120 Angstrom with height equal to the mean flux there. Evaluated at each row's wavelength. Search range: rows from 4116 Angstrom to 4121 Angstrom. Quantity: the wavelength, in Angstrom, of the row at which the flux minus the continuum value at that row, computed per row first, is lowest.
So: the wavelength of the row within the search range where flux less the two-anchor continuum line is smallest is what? 4116.53 Angstrom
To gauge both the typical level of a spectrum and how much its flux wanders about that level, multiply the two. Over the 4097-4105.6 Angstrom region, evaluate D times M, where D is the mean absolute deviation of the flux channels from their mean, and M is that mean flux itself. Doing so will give 27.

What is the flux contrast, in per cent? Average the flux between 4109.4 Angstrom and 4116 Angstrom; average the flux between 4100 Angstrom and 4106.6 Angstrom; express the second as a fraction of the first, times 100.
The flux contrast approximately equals 88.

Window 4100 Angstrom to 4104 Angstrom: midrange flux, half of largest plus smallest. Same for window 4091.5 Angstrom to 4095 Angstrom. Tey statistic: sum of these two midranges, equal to 25.4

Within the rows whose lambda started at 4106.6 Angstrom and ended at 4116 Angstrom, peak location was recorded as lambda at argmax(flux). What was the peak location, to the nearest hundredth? 4114.63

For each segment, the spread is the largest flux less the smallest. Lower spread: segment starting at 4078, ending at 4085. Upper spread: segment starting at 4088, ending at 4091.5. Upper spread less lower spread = -4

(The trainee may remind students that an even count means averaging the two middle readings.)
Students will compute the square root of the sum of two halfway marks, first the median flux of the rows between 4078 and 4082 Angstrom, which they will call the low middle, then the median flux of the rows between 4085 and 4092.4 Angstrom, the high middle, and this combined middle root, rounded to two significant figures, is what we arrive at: 5.8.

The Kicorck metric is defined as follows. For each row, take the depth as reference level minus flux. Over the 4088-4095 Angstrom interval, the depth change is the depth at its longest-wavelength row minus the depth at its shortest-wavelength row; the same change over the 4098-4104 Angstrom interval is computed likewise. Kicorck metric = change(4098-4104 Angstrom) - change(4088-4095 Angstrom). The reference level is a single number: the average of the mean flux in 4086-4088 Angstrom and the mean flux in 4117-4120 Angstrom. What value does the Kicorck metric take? -0.4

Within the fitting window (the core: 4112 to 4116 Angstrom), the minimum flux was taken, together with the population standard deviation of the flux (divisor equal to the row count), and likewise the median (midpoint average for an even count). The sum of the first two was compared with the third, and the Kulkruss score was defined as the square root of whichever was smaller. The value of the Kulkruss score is 3.91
